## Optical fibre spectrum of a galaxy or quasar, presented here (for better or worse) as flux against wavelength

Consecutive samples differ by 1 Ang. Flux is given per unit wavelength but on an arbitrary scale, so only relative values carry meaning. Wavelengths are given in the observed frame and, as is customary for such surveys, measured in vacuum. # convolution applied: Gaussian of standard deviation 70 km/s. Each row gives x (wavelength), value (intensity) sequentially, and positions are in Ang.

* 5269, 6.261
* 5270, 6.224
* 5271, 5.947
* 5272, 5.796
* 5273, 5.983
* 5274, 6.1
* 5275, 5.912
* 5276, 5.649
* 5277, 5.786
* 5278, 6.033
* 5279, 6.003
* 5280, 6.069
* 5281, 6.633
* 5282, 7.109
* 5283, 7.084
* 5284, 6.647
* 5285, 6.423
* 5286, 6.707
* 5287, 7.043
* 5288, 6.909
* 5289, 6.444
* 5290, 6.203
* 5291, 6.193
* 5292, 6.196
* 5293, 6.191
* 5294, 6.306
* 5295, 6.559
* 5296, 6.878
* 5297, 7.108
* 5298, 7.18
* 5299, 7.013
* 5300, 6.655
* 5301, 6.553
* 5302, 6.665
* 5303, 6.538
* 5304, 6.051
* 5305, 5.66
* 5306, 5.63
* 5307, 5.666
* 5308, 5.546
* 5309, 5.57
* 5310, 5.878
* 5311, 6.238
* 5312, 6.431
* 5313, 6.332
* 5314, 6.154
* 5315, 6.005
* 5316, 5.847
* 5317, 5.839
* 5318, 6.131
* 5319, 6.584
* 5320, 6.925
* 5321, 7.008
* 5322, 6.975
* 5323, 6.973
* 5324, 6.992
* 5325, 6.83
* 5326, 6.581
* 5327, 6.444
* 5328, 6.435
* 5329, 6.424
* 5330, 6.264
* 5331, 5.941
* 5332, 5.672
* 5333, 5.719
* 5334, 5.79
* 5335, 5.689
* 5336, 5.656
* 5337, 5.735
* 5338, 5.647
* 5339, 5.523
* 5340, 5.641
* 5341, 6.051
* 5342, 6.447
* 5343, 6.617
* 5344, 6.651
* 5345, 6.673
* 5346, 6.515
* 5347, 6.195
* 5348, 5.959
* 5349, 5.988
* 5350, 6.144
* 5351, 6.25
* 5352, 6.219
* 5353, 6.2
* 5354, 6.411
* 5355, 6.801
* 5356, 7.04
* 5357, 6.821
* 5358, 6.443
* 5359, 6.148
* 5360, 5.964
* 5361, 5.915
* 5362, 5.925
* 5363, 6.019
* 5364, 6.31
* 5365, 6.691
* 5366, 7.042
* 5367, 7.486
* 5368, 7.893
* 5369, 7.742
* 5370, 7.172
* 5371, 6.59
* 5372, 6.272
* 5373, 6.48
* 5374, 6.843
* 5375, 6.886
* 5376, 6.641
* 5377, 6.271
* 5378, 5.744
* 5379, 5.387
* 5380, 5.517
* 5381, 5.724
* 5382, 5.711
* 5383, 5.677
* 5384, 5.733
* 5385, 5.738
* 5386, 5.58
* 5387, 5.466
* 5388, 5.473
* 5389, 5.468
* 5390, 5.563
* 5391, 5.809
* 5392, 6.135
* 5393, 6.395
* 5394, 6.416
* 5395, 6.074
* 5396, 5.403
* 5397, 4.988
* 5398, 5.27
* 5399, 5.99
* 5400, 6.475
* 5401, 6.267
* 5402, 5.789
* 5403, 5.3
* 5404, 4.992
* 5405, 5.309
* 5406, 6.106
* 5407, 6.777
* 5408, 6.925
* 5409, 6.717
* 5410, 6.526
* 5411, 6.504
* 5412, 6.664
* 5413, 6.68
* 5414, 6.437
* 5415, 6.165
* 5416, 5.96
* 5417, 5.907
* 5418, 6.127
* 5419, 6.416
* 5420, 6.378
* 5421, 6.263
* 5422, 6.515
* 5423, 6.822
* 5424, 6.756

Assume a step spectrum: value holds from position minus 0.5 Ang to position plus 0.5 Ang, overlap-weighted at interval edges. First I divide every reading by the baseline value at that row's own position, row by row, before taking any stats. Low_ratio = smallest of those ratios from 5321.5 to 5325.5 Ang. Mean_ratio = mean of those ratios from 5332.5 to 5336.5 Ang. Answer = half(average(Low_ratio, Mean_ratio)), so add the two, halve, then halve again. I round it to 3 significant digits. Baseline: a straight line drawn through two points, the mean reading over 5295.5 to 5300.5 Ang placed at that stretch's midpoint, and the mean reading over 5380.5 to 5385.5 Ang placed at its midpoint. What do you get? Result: 0.482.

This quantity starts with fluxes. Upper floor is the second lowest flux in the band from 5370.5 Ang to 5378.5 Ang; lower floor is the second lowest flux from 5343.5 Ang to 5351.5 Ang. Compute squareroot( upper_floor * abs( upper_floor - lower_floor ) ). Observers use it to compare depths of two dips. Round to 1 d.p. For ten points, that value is 1.3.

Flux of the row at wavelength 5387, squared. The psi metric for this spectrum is 29.9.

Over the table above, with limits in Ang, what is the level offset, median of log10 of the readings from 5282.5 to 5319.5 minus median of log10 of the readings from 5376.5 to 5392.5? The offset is 0.046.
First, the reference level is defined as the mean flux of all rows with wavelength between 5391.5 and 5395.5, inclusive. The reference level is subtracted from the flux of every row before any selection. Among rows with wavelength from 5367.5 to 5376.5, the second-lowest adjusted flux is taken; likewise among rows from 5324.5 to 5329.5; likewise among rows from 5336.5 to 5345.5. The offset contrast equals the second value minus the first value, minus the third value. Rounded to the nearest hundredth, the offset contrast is 0.57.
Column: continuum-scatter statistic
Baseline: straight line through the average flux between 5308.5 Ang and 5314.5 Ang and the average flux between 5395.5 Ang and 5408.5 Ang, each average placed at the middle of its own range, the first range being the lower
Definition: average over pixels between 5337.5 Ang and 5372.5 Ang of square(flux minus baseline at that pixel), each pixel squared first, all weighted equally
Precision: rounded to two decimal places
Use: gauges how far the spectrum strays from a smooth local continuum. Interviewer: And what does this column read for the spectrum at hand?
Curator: 0.55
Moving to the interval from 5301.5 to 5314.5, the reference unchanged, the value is 0.15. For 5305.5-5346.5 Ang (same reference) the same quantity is 0.24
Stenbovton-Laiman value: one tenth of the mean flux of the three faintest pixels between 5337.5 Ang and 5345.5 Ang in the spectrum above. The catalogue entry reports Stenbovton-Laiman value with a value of 0.56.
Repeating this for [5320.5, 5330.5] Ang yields 0.64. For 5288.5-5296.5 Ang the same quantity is 0.62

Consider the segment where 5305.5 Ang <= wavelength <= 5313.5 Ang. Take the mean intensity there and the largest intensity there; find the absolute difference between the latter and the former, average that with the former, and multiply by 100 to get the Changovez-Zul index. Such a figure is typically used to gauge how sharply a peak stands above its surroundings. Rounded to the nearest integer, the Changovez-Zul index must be 322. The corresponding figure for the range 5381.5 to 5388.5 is 287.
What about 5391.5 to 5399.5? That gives 321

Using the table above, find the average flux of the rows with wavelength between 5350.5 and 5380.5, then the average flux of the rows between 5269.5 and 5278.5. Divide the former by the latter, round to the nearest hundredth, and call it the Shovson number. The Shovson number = 1.10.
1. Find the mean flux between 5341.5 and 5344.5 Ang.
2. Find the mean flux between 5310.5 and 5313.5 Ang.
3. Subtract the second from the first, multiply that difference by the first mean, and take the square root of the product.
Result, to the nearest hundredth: 1.25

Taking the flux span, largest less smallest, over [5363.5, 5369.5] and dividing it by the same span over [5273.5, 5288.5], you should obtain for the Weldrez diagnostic 1.1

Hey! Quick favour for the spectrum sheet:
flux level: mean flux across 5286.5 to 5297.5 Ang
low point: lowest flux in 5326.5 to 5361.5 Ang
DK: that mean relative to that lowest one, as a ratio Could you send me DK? 1.19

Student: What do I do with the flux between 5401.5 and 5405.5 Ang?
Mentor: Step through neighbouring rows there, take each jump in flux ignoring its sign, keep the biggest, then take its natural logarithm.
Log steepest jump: -0.72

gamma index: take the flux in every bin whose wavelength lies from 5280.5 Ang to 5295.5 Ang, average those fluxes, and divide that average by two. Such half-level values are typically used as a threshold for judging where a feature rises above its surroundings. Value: 3.3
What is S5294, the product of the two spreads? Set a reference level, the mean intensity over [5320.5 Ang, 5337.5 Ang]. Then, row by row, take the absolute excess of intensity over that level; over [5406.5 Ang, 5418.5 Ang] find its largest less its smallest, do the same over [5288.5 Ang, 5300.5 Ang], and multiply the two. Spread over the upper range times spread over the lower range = 0.43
